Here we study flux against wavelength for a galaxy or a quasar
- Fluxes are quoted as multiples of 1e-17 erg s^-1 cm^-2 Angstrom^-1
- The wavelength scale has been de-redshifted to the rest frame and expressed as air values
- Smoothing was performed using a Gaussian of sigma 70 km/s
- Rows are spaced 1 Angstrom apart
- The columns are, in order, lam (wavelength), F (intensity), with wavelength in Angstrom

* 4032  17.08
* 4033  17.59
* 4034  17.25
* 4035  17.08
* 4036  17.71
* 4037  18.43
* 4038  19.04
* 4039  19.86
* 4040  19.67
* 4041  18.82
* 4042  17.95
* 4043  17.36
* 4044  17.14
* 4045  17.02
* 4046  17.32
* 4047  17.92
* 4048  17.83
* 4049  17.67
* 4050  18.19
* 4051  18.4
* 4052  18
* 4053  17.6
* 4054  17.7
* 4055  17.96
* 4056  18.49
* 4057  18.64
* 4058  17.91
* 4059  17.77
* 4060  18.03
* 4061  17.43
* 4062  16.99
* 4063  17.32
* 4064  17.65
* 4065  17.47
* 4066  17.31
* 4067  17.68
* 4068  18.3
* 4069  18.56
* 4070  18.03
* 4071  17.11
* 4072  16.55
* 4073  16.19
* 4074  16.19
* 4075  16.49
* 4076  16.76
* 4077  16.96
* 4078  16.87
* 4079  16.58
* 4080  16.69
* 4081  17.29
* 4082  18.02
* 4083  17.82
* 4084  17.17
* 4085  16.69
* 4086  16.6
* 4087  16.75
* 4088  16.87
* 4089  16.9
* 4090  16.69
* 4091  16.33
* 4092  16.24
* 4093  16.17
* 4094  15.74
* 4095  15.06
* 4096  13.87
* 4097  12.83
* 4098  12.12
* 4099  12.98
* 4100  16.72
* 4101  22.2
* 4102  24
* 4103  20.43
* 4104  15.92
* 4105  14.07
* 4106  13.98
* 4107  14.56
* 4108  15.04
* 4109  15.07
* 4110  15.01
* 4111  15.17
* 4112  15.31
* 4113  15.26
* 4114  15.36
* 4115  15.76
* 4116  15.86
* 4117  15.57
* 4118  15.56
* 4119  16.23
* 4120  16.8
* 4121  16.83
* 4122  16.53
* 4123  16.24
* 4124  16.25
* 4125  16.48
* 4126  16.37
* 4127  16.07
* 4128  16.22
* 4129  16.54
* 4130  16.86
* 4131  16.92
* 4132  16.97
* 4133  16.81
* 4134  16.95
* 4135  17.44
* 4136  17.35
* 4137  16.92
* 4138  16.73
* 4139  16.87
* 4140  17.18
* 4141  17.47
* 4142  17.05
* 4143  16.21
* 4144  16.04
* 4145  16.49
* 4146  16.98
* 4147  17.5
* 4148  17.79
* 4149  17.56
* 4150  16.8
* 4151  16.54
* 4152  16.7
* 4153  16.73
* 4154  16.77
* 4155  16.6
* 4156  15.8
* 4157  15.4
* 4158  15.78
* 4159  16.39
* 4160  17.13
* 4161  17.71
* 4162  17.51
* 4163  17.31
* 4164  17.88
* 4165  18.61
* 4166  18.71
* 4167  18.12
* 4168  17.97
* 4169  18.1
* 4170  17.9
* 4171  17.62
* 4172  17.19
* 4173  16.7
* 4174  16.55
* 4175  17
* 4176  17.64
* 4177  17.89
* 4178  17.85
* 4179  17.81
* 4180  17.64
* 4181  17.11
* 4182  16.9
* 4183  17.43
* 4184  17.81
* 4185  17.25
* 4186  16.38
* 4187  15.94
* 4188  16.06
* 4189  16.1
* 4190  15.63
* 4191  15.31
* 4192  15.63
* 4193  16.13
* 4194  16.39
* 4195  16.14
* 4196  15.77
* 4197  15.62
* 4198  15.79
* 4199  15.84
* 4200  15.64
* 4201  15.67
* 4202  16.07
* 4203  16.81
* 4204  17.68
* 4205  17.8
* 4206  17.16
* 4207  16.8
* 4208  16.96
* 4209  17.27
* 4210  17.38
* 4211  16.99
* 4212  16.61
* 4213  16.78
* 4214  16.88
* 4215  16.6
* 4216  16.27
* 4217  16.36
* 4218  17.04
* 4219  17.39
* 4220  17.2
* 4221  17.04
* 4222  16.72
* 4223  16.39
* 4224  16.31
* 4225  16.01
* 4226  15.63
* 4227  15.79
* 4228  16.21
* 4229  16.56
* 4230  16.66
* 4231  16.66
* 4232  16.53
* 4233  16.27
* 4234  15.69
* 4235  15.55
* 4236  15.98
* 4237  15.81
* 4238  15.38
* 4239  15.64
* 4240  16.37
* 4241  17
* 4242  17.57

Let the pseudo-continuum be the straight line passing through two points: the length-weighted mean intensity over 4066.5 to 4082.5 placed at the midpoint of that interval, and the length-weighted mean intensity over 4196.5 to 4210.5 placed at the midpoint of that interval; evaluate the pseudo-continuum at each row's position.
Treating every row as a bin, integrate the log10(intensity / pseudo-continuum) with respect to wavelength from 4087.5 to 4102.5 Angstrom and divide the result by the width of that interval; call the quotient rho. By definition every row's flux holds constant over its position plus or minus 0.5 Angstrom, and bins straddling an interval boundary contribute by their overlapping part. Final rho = -0.026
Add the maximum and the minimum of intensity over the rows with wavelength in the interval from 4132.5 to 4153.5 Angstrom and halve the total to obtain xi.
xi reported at 16.9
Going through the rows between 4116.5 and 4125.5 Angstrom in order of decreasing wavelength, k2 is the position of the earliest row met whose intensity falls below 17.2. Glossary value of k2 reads 4125 Angstrom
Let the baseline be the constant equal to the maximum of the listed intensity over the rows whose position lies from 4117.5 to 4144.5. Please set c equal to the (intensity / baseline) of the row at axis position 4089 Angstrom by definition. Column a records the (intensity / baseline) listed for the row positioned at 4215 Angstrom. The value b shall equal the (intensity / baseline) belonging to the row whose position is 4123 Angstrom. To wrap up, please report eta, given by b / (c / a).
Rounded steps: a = 0.95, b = 0.93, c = 0.97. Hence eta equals 0.91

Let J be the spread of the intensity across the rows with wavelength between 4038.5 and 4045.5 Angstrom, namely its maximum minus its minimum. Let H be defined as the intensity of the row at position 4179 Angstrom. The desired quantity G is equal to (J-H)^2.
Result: 224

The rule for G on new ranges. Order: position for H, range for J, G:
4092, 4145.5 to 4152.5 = 225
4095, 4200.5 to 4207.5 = 167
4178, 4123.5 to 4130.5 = 291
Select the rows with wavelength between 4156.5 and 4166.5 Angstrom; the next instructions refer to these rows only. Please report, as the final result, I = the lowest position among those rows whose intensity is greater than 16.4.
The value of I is 4160 Angstrom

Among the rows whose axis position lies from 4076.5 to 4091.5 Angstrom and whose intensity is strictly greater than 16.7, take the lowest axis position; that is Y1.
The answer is 4077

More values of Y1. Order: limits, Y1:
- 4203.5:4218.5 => 4204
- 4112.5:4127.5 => 4120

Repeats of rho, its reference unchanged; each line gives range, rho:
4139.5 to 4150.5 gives 0.004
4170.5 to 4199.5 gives -0.001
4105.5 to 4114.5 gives -0.055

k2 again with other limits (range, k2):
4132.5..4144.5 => 4144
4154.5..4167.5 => 4160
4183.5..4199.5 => 4199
